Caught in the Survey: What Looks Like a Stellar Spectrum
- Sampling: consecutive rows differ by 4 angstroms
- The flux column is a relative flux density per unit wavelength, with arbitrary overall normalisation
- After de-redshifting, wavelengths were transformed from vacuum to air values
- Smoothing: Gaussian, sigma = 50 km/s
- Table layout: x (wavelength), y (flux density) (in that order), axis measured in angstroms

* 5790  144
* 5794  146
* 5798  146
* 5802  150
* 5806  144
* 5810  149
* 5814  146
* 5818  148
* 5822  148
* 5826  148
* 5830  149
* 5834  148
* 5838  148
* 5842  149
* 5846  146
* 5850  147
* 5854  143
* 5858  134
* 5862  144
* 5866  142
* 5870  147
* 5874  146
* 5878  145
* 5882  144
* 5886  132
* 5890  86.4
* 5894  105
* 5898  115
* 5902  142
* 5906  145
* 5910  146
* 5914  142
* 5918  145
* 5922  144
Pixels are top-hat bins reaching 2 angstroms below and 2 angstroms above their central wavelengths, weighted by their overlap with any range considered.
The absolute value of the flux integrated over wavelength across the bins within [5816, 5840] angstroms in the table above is 3556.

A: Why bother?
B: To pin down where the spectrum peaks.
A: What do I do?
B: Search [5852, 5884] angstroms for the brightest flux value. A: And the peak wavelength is 5870 angstroms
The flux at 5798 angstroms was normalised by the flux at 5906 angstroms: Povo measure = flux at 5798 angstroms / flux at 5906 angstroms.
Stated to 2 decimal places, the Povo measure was 1.01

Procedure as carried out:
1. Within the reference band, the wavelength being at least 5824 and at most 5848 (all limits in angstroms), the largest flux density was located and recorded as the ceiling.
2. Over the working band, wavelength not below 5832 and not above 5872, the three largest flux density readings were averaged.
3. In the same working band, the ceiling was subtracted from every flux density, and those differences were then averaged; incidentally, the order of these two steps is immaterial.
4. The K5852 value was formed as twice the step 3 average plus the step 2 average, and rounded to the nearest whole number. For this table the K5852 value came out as 140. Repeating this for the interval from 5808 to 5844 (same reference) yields 147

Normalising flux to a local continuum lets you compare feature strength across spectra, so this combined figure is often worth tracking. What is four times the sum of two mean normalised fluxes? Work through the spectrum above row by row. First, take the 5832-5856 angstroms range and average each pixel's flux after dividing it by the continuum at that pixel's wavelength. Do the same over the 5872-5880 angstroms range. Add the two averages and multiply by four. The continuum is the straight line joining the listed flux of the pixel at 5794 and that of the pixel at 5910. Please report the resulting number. 8.01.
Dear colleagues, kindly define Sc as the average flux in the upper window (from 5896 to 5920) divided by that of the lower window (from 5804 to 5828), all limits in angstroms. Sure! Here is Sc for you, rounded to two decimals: 0.95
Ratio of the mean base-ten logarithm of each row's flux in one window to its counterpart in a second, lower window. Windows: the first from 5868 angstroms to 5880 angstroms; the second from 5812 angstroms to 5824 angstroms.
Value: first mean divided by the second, 0.998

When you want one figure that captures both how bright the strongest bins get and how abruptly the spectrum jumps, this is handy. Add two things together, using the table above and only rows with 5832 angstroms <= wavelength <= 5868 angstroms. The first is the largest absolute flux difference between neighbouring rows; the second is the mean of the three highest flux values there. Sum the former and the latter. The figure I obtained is 158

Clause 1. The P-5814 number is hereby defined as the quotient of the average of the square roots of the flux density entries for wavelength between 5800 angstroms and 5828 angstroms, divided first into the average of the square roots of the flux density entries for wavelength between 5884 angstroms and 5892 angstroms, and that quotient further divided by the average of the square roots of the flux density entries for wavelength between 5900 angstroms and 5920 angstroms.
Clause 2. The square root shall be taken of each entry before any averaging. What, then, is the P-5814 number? 0.071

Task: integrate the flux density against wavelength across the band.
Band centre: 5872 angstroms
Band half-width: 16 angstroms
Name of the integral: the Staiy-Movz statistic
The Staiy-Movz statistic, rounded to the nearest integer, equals 4536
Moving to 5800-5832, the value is 4728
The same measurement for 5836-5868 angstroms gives 4612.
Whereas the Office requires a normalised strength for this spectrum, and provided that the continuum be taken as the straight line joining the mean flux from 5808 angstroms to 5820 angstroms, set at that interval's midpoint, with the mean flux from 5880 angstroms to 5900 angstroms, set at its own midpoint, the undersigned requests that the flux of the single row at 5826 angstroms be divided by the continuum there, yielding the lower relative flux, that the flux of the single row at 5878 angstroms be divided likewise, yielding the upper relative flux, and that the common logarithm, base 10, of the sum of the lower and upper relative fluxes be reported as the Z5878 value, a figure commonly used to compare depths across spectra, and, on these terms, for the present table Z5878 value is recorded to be 0.349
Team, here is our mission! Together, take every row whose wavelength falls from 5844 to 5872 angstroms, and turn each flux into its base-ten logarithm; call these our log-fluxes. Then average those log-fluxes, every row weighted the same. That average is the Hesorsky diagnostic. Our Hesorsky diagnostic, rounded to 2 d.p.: 2.16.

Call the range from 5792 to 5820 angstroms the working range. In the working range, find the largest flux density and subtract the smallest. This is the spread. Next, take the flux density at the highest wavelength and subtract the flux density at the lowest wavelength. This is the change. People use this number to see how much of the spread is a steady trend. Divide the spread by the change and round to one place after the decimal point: 3.0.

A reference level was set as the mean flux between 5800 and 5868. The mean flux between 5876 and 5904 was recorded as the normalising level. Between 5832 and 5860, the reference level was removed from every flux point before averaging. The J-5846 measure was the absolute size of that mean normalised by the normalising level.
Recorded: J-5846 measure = 0.0085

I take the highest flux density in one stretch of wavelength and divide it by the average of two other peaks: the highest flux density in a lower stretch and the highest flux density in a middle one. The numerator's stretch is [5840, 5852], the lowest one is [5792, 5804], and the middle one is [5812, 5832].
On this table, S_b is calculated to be 0.997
